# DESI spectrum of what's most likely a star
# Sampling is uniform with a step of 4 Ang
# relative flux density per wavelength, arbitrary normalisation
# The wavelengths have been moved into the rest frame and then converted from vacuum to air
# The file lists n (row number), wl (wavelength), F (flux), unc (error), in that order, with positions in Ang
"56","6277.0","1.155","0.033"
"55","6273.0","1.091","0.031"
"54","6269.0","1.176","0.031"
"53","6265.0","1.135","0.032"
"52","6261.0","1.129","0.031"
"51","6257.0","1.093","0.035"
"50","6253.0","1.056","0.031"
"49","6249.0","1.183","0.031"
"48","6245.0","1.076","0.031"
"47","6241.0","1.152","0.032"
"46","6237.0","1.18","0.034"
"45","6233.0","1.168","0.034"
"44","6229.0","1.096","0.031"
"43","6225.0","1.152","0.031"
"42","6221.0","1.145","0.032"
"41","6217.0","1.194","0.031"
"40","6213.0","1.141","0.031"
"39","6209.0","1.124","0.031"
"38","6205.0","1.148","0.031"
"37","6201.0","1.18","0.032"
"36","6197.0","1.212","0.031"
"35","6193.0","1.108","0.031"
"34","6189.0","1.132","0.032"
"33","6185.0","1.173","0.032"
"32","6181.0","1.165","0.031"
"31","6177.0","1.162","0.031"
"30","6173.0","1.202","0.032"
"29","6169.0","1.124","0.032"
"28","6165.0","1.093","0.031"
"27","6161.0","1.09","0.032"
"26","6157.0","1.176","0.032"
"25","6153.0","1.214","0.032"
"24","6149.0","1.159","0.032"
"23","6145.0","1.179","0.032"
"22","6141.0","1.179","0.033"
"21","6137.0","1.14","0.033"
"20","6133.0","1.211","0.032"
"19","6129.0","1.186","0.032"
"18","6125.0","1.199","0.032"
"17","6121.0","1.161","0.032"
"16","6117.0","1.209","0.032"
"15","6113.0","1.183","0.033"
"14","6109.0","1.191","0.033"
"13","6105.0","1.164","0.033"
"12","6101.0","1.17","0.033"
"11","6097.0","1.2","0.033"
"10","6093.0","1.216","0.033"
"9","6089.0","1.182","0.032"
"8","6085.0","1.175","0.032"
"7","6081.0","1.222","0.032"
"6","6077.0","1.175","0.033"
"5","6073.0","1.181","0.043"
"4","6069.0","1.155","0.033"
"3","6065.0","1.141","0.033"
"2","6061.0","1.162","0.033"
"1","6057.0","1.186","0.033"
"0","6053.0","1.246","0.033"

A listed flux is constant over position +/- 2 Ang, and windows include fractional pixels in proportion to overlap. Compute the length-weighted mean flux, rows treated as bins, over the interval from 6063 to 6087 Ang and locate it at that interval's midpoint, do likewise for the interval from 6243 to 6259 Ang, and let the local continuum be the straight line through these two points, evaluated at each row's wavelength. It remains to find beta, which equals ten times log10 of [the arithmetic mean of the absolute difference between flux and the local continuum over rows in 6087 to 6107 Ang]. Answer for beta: -16.8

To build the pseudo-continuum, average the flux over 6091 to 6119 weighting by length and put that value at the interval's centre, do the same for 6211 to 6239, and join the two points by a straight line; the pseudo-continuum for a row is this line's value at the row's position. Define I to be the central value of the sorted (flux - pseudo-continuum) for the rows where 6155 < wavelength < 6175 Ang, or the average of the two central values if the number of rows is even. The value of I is -0.047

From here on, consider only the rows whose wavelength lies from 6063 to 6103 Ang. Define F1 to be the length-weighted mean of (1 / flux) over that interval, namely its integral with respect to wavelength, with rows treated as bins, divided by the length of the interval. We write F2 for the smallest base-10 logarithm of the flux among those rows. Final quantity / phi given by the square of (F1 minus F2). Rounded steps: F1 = 0.847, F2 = 0.057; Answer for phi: 0.62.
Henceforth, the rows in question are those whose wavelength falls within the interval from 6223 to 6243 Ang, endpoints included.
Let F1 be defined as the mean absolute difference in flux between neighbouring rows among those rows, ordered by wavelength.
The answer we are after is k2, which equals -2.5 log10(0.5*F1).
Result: 4.2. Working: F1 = 0.042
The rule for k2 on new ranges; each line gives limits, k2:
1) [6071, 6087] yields 4.4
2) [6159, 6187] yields 4.7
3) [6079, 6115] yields 4.9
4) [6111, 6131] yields 4.5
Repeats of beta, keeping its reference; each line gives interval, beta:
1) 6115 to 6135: -14.1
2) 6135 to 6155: -14.9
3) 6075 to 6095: -16.3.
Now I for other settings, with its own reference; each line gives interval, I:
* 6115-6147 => 0.002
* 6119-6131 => 0.003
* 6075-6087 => -0.022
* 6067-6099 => -0.016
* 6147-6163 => -0.008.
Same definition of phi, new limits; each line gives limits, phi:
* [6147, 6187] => 0.69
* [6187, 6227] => 0.68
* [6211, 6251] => 0.70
